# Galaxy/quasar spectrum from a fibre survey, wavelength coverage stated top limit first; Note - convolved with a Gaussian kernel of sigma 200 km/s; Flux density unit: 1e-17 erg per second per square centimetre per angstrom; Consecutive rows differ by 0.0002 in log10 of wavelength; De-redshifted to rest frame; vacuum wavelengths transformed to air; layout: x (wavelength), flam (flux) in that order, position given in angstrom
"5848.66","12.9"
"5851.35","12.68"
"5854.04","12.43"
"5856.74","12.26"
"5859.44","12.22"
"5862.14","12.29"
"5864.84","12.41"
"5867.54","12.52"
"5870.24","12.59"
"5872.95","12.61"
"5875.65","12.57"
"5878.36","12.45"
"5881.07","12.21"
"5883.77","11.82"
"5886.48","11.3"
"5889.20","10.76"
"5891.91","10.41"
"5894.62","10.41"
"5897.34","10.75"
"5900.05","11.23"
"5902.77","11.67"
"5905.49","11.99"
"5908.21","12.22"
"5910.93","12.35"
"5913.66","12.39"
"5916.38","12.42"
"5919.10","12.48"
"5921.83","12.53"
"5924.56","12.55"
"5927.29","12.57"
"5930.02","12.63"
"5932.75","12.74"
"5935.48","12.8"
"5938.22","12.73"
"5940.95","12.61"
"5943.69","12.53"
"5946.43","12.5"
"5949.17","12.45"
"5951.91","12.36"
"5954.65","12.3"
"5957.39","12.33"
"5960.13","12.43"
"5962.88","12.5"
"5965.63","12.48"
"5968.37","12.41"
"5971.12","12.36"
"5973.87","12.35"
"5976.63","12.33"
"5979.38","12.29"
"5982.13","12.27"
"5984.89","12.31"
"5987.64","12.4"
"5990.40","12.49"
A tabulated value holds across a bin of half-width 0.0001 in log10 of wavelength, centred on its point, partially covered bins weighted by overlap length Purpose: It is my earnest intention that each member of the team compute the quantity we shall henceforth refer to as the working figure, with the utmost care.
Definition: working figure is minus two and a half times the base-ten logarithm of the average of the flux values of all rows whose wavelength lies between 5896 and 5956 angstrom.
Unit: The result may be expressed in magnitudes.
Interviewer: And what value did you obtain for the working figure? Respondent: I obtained -2.73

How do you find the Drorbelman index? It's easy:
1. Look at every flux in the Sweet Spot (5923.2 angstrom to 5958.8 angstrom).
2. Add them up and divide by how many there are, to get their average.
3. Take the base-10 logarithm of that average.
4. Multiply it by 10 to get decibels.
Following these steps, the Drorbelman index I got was 10.99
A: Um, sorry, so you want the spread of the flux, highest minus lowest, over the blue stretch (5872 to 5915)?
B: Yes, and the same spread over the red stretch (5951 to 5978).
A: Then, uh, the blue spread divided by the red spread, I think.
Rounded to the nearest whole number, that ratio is 11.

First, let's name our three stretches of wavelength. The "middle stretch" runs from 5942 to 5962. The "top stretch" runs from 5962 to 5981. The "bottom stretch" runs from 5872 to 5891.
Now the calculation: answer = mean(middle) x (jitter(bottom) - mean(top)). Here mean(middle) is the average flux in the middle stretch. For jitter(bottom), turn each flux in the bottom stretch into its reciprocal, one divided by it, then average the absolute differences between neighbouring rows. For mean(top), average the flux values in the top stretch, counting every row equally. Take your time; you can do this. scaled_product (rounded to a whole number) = -154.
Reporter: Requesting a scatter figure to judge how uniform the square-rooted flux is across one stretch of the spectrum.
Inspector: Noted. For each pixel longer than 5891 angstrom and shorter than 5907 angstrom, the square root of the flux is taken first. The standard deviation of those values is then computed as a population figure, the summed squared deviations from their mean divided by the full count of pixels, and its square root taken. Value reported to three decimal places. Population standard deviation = 0.091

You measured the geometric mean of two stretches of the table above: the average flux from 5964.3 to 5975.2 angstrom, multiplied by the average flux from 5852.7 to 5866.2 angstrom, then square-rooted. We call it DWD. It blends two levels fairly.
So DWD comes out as 12.4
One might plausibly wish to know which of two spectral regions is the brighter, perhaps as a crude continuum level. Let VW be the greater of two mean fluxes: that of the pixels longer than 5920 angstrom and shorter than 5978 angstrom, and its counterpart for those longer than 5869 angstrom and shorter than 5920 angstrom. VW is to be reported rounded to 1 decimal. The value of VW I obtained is 12.5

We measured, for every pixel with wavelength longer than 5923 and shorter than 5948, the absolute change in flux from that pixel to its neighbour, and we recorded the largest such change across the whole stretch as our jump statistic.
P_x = 0.12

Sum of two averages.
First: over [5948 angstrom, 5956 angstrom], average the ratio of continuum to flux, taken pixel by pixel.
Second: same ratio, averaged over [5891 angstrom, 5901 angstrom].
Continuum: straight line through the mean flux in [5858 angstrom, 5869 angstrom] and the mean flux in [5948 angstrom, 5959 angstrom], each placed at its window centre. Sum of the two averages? 2.16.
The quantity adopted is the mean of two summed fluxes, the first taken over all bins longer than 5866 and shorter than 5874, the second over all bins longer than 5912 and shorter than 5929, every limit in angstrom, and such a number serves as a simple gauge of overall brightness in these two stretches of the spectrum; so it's 56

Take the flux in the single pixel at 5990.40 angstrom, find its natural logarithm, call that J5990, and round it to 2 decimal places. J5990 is 2.52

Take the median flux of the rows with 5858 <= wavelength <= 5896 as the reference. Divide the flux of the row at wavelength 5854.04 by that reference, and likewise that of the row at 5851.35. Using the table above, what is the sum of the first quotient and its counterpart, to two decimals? 2.05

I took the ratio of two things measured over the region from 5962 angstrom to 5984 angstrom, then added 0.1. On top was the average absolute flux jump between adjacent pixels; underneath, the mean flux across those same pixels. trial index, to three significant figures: 0.103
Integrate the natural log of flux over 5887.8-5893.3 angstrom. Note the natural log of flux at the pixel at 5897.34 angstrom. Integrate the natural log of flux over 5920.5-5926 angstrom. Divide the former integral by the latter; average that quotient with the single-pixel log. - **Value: 1.65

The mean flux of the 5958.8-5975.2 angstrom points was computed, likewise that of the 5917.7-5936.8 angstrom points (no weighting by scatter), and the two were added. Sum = 25.0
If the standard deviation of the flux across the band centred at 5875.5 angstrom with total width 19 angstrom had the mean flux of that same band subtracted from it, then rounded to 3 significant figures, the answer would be -12.1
